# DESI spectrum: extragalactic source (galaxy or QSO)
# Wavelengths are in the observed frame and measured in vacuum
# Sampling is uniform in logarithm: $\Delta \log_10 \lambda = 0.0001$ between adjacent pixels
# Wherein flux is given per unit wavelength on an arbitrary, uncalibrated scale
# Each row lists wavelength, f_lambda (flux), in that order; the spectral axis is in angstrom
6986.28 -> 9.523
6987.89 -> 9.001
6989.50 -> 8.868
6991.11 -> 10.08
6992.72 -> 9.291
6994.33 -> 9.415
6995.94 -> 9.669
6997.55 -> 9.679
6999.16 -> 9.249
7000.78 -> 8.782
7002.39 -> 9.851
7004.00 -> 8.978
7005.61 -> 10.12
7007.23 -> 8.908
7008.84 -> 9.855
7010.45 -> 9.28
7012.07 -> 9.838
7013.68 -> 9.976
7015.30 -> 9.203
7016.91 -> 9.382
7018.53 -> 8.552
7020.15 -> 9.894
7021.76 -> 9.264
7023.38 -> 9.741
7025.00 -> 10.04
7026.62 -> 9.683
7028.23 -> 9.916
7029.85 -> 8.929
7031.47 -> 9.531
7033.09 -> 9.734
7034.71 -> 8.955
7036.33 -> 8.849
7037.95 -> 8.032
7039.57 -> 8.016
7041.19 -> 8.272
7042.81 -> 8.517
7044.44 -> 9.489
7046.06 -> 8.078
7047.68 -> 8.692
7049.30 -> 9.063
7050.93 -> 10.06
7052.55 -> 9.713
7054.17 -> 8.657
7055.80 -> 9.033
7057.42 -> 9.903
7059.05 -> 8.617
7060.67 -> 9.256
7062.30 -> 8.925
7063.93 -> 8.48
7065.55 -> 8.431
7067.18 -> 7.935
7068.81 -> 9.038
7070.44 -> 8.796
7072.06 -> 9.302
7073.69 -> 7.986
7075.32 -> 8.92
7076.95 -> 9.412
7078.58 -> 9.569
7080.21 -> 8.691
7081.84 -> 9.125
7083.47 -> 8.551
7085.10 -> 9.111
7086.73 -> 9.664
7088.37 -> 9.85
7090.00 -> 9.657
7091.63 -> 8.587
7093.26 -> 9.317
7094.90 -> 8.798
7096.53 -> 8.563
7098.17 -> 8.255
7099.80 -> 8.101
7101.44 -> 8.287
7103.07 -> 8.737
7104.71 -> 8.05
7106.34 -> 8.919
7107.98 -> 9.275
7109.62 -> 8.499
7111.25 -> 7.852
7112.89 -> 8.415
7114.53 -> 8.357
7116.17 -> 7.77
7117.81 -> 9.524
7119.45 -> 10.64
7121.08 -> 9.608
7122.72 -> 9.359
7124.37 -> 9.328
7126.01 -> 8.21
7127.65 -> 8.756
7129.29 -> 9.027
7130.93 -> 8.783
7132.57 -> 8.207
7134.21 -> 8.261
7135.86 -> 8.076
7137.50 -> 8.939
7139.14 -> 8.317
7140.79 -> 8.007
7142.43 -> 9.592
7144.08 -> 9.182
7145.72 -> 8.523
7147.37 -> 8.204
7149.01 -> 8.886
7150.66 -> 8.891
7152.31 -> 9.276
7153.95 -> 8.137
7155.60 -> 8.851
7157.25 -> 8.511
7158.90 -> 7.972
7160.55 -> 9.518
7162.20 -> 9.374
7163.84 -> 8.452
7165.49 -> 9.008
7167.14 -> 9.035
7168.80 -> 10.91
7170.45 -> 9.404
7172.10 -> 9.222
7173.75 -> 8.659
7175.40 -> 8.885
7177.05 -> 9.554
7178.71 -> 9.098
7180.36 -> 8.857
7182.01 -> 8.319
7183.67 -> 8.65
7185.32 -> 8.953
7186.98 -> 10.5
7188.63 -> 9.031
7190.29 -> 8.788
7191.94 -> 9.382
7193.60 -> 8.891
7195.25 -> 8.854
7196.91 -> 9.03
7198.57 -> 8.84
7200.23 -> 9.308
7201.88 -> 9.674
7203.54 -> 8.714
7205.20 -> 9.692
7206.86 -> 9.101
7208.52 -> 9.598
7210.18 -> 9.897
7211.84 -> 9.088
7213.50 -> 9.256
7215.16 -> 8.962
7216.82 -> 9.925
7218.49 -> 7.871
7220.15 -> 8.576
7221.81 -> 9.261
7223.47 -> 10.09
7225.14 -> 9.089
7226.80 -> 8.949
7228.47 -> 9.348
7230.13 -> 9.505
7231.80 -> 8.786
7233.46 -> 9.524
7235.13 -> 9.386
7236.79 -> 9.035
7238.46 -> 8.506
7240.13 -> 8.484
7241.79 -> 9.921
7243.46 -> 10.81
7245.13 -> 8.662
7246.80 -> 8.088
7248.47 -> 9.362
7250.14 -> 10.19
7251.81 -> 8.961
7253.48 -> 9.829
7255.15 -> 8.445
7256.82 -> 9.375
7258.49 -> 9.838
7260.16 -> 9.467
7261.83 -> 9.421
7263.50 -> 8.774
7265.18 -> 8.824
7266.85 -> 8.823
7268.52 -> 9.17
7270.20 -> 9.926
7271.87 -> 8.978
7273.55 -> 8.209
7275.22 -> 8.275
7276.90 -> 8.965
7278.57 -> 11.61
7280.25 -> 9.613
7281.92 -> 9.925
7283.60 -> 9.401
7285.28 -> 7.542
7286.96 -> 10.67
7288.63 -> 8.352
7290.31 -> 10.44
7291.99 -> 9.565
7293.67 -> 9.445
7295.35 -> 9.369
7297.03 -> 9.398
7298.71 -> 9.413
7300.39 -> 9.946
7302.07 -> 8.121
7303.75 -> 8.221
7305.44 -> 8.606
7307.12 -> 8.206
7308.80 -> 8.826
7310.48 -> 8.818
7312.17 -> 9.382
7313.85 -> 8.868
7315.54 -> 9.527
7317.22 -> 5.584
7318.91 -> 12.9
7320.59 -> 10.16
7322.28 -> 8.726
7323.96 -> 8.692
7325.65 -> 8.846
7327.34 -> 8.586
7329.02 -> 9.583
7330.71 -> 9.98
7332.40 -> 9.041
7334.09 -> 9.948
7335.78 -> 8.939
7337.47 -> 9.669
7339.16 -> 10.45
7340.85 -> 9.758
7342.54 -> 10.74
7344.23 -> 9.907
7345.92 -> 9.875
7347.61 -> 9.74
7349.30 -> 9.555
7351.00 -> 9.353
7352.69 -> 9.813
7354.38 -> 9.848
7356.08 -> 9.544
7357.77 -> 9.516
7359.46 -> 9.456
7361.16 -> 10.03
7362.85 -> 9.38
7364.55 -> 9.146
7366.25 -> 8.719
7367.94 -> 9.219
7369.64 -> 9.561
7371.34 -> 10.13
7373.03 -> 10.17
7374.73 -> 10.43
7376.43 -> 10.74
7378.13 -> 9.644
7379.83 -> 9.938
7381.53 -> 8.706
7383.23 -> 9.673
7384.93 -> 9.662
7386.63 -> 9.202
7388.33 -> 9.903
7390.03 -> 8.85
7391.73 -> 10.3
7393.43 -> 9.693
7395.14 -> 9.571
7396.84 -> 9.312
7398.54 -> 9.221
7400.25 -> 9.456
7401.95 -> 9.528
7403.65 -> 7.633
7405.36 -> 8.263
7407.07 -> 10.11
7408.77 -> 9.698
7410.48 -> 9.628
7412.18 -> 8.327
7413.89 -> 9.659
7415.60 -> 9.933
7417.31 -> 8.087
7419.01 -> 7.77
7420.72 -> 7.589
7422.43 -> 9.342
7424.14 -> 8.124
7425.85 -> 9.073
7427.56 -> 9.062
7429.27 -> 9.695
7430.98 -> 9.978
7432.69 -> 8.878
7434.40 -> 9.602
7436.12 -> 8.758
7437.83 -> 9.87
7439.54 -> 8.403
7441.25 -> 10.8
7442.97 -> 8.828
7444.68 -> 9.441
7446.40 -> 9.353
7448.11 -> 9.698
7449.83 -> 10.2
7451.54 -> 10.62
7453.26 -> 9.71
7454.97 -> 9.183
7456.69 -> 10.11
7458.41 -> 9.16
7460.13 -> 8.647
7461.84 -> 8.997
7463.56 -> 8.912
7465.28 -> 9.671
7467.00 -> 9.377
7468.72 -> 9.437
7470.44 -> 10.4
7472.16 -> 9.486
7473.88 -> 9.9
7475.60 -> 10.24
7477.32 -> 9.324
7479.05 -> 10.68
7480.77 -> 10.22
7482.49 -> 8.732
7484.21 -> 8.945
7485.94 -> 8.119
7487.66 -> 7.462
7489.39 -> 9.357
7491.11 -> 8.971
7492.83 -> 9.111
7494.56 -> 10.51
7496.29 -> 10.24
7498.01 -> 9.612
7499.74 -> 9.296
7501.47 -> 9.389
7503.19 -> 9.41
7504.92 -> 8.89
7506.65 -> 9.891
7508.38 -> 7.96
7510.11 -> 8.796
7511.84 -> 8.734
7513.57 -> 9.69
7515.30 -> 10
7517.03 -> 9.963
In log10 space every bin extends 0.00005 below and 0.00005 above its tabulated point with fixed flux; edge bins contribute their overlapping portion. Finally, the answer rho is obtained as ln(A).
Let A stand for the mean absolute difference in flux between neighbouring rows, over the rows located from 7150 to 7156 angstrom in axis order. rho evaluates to -0.29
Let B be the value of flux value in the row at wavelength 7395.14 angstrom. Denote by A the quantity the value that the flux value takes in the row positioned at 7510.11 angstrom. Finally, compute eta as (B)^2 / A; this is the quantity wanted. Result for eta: 10.4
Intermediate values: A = 8.796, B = 9.571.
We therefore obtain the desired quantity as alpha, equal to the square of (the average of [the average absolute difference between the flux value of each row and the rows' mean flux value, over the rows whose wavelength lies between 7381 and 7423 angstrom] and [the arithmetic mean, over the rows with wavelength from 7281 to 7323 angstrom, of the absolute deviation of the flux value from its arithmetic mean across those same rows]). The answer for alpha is 0.588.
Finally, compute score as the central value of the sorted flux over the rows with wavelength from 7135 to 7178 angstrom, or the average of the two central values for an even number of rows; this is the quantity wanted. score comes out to 8.9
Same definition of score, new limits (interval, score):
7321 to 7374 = 9.6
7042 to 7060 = 9.0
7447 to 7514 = 9.4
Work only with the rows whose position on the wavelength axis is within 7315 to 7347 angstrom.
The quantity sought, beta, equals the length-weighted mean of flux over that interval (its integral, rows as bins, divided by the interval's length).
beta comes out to 9.53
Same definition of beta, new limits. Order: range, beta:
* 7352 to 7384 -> 9.67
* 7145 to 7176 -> 8.93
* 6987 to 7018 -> 9.43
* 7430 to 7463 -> 9.48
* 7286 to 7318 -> 8.99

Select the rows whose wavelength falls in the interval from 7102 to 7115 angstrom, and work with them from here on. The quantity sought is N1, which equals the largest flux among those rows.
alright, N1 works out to 9.275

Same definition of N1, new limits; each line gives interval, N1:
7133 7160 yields 9.592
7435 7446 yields 10.8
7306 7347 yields 12.9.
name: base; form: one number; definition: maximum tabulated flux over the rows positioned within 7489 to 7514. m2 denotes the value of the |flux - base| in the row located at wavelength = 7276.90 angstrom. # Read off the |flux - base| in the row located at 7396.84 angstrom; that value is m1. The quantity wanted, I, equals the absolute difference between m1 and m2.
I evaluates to 0.35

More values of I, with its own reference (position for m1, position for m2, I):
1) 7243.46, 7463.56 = 1.30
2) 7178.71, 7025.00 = 0.94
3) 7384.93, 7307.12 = 1.46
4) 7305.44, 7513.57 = 1.08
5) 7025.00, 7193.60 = 1.15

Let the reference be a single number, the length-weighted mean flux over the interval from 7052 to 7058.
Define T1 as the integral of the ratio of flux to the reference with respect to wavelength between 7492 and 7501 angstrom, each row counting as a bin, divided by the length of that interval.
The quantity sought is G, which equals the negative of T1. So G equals -1.05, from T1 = 1.05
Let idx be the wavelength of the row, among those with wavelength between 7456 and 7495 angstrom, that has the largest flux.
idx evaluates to 7479.05 angstrom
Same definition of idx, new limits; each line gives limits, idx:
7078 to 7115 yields 7088.37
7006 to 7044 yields 7025.00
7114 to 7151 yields 7119.45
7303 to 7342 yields 7318.91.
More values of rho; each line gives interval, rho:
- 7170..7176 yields -1.13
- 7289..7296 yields -1.03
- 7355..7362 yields -1.51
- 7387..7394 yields 0.04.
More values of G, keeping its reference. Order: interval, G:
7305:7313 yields -0.94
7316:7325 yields -0.99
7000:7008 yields -1.00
